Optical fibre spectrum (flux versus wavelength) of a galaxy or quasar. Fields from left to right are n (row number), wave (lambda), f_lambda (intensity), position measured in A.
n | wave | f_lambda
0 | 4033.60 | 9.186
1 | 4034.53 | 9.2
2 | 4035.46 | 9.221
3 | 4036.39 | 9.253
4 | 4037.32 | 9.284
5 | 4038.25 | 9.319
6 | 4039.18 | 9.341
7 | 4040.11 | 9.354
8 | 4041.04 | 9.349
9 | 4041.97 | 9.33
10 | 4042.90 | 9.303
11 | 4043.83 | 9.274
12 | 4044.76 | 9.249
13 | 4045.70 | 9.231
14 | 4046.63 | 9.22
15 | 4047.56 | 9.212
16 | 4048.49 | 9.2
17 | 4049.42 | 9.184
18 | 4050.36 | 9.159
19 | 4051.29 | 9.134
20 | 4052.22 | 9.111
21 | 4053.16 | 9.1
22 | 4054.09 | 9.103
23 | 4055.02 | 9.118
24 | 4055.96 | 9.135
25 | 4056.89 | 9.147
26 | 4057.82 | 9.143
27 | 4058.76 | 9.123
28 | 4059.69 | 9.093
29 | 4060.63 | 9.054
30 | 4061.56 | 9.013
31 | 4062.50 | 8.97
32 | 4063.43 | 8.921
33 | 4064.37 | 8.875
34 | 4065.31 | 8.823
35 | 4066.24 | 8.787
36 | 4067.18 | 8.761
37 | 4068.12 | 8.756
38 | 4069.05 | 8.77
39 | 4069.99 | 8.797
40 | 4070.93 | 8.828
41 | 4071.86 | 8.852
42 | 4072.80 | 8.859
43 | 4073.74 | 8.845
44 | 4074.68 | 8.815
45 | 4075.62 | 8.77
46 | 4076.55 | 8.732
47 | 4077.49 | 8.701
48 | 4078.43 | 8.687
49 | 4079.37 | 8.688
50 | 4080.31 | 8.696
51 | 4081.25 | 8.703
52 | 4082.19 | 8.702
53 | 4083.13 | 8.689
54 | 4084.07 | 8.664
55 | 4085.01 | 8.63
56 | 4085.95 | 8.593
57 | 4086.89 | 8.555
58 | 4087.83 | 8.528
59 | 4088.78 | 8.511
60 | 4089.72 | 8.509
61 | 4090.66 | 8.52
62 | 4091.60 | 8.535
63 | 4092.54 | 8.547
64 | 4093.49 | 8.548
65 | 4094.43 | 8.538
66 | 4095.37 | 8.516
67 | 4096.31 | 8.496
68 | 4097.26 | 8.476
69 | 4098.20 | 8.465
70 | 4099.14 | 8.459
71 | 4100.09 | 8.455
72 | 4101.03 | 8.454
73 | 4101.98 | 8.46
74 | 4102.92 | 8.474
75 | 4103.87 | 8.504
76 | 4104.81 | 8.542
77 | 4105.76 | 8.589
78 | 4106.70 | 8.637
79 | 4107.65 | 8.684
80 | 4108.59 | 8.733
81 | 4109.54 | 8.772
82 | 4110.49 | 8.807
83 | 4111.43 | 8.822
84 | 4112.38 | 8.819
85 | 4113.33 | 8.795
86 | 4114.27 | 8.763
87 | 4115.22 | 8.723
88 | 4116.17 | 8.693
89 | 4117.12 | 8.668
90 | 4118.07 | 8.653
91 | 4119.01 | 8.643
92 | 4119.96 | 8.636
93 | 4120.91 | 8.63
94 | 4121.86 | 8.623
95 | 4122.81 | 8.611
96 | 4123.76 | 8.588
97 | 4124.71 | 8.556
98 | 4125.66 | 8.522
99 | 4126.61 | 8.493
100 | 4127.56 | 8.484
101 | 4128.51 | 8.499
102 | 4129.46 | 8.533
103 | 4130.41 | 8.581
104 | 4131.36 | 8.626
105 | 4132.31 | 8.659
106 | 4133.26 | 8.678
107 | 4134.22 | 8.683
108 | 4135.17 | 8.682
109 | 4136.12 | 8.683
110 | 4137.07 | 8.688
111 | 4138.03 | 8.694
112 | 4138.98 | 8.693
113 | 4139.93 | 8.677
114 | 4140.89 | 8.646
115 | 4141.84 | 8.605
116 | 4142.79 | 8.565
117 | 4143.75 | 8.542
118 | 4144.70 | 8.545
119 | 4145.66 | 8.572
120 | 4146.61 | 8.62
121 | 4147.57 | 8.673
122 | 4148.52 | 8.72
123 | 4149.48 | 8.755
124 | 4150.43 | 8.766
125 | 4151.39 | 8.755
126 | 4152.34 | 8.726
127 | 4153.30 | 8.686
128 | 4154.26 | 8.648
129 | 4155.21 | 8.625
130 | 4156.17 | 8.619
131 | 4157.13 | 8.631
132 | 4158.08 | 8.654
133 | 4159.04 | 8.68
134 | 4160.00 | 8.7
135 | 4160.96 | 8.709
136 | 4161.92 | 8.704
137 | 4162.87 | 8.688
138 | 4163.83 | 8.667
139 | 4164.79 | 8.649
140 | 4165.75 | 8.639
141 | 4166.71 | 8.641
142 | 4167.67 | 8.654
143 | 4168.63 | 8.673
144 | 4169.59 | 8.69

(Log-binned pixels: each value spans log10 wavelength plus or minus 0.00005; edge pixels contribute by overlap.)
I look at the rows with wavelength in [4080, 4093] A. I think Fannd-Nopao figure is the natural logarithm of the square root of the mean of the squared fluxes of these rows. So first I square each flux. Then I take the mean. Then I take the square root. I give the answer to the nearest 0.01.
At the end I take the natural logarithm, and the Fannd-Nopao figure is 2.15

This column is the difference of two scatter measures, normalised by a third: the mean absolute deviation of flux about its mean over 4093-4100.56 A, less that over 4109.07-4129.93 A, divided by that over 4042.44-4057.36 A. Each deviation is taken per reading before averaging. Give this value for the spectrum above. -1.1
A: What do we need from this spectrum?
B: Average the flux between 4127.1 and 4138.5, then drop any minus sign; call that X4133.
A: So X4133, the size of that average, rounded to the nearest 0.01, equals 8.62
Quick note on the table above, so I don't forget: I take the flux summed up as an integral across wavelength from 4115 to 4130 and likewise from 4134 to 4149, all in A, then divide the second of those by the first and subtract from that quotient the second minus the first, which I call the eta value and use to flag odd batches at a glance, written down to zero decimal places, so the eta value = 0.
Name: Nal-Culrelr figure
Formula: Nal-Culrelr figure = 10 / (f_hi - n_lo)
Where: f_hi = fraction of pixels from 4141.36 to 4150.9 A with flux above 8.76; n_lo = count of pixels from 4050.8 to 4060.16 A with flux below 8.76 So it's 100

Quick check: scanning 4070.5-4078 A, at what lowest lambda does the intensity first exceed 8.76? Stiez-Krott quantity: 4070.93 A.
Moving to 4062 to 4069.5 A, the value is 4062.50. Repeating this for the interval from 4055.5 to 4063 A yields 4055.96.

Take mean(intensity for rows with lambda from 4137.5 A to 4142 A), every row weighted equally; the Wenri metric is 8.66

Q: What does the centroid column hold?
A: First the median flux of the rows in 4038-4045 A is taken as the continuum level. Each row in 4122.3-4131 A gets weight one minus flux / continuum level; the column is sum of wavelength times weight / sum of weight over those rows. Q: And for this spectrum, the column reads 4126.7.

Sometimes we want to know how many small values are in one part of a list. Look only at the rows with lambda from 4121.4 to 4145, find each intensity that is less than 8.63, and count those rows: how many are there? 15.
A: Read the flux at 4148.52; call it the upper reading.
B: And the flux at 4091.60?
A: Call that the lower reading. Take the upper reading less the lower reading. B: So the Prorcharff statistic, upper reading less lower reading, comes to 0.2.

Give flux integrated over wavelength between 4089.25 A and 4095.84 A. 56.3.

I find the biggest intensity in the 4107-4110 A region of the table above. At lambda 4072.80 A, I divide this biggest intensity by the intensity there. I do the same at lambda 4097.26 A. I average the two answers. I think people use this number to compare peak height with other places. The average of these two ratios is 1.01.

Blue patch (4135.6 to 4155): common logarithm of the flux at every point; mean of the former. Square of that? 0.879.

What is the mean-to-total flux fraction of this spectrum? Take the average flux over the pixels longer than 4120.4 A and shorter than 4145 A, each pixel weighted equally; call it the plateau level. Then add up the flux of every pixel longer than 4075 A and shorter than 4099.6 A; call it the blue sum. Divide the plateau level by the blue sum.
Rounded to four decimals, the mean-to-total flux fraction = 0.0385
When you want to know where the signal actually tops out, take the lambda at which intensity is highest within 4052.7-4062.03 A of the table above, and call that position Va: 4056.89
